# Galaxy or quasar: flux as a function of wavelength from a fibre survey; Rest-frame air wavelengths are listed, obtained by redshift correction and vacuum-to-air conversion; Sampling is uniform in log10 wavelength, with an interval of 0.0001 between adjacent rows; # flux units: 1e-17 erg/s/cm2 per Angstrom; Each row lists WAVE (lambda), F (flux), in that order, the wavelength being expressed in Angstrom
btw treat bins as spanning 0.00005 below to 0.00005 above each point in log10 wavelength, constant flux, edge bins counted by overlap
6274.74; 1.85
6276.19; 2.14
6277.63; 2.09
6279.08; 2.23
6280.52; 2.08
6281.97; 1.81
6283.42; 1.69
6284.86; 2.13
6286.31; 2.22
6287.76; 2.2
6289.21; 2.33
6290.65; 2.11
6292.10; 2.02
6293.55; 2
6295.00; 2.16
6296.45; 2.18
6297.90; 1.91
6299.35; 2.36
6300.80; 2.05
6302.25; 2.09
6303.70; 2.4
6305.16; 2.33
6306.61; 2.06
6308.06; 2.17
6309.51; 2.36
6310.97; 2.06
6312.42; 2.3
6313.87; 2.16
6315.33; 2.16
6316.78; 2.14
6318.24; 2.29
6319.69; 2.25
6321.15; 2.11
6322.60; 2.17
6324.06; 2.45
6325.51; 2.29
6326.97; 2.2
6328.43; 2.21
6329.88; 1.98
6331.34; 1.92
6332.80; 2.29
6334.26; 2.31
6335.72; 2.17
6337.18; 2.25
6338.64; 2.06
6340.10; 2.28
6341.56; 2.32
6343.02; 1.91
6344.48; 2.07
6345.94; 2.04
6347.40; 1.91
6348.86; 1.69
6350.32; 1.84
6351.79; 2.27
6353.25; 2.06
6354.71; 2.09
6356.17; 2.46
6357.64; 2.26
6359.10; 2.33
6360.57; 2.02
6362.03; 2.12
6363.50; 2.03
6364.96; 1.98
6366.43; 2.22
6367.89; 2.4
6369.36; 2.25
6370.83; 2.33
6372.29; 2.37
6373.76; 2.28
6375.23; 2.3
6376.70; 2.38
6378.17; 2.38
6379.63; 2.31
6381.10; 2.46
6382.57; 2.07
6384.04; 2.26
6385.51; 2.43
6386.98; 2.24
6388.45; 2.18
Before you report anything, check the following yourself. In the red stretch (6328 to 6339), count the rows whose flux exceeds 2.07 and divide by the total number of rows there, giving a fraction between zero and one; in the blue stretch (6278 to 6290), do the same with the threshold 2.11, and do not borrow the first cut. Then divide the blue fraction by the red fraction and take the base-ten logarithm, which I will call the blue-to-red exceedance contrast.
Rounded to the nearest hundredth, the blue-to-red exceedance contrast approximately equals 0.00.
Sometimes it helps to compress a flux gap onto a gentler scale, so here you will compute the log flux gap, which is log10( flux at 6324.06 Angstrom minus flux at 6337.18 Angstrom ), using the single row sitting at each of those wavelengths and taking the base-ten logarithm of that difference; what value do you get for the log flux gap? -0.70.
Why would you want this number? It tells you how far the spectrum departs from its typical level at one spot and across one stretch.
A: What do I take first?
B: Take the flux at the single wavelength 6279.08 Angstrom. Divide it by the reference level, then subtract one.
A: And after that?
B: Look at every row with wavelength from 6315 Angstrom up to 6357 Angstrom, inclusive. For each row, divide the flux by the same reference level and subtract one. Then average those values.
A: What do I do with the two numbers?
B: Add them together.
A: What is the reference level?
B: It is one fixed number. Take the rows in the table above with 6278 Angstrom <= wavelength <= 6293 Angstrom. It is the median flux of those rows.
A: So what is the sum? 0.063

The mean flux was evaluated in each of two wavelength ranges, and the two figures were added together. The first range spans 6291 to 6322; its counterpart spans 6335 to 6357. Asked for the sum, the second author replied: 4.26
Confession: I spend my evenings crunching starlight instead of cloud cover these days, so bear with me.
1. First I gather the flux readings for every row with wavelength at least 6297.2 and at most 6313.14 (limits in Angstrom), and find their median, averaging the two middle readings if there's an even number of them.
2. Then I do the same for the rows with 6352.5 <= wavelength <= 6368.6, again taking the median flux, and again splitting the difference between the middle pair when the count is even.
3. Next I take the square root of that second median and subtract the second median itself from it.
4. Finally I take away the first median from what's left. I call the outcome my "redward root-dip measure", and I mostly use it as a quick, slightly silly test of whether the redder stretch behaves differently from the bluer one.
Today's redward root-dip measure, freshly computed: -2.83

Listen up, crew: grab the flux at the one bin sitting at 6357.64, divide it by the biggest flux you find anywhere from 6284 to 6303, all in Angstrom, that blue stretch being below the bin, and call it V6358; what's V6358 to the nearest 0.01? 0.96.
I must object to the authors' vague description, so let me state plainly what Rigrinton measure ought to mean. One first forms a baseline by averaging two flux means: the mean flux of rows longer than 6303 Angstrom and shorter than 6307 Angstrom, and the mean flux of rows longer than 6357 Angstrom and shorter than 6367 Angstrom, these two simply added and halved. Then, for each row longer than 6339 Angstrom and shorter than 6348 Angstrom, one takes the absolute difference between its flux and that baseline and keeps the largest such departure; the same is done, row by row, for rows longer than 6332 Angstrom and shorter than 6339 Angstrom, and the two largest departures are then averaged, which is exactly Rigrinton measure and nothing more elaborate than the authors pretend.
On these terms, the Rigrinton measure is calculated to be 0.22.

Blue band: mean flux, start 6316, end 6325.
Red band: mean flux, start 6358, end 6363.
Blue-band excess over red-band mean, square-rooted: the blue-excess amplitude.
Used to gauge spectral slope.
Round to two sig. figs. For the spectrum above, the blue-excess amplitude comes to 0.28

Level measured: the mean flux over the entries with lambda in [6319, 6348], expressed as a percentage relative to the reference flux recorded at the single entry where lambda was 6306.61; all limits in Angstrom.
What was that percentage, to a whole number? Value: 105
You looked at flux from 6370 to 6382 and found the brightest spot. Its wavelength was 6381.10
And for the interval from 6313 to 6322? 6318.24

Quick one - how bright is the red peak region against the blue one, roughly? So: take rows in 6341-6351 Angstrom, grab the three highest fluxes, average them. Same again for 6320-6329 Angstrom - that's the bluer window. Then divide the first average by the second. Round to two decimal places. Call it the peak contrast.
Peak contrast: 0.93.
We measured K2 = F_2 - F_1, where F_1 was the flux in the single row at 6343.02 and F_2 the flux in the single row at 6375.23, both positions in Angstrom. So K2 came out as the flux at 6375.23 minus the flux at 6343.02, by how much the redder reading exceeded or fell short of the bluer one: 0.4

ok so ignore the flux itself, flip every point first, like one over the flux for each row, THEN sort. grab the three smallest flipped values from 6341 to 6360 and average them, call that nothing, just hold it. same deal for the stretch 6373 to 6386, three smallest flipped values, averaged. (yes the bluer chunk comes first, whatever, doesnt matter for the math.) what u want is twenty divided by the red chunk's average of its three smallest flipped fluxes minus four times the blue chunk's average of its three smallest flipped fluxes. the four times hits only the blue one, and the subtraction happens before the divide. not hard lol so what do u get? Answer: -15.7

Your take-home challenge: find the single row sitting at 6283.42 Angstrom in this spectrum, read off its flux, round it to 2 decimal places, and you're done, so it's 1.69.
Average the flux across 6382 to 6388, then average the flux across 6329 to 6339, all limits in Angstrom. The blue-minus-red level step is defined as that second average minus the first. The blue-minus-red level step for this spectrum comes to -0.11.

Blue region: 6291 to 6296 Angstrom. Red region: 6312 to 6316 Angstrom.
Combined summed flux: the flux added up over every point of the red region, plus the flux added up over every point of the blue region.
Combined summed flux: 12.8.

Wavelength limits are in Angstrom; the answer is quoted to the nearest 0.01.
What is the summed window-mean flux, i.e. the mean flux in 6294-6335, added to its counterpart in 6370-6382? 4.54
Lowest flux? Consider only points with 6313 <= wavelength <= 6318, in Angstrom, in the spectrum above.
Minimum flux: 2.14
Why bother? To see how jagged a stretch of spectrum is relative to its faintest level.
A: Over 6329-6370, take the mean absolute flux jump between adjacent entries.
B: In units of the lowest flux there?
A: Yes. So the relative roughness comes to 0.10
